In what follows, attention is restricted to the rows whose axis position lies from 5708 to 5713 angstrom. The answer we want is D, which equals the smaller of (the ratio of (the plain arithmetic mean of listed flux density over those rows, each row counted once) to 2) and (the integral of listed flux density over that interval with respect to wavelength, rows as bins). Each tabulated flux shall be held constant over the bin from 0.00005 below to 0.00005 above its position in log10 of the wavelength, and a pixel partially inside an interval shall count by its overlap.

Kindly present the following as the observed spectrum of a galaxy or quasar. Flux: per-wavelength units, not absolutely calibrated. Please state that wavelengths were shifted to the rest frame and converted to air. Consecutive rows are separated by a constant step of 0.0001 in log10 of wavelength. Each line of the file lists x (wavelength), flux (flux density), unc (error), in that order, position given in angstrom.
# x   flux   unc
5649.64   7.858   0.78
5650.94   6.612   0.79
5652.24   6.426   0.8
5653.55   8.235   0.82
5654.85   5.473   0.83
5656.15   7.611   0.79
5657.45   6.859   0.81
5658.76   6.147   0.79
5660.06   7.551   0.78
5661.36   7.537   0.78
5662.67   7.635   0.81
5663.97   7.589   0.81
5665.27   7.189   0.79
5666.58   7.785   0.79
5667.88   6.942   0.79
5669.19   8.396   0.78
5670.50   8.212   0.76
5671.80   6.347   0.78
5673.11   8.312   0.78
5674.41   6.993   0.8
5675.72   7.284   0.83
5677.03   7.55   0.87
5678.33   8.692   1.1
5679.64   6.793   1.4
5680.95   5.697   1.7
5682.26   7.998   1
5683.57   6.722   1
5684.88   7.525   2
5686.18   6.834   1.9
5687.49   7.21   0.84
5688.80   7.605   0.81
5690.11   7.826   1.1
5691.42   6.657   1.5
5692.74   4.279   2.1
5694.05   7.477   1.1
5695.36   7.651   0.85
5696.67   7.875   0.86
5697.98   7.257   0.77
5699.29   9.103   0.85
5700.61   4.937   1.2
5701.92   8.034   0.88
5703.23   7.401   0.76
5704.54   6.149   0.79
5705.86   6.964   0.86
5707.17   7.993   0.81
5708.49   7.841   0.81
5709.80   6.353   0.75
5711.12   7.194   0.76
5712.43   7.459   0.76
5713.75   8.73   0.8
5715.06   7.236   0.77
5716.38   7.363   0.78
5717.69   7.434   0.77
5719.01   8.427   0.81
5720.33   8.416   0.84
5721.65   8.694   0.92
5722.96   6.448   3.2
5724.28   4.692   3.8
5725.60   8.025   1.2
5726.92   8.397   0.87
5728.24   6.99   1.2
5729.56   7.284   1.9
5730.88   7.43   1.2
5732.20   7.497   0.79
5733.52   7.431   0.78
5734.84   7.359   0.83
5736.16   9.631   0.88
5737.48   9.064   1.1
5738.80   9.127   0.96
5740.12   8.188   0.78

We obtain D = 3.61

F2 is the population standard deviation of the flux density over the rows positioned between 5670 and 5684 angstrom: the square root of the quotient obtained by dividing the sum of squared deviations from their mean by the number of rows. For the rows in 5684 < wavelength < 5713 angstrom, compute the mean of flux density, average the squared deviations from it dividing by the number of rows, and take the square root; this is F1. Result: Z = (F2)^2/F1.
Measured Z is 0.8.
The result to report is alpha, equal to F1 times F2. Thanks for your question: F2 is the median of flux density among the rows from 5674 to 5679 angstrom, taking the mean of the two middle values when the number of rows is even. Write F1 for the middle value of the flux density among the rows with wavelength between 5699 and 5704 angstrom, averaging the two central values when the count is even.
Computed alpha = 57.2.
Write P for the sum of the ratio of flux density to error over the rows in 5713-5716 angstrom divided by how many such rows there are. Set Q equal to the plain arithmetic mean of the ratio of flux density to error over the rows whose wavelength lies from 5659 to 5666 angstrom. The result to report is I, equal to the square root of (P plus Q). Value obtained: 4.43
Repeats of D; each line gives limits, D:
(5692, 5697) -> 3.41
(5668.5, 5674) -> 3.91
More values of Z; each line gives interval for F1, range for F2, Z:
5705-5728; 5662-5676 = 0.4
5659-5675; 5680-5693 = 2.0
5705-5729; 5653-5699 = 0.8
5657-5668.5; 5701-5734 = 1.6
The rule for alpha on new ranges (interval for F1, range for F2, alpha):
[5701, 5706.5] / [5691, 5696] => 50.8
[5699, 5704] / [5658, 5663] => 58.2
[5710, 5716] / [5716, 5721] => 58.2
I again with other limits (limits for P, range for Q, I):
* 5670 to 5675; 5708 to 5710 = 4.32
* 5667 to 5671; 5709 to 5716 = 4.44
